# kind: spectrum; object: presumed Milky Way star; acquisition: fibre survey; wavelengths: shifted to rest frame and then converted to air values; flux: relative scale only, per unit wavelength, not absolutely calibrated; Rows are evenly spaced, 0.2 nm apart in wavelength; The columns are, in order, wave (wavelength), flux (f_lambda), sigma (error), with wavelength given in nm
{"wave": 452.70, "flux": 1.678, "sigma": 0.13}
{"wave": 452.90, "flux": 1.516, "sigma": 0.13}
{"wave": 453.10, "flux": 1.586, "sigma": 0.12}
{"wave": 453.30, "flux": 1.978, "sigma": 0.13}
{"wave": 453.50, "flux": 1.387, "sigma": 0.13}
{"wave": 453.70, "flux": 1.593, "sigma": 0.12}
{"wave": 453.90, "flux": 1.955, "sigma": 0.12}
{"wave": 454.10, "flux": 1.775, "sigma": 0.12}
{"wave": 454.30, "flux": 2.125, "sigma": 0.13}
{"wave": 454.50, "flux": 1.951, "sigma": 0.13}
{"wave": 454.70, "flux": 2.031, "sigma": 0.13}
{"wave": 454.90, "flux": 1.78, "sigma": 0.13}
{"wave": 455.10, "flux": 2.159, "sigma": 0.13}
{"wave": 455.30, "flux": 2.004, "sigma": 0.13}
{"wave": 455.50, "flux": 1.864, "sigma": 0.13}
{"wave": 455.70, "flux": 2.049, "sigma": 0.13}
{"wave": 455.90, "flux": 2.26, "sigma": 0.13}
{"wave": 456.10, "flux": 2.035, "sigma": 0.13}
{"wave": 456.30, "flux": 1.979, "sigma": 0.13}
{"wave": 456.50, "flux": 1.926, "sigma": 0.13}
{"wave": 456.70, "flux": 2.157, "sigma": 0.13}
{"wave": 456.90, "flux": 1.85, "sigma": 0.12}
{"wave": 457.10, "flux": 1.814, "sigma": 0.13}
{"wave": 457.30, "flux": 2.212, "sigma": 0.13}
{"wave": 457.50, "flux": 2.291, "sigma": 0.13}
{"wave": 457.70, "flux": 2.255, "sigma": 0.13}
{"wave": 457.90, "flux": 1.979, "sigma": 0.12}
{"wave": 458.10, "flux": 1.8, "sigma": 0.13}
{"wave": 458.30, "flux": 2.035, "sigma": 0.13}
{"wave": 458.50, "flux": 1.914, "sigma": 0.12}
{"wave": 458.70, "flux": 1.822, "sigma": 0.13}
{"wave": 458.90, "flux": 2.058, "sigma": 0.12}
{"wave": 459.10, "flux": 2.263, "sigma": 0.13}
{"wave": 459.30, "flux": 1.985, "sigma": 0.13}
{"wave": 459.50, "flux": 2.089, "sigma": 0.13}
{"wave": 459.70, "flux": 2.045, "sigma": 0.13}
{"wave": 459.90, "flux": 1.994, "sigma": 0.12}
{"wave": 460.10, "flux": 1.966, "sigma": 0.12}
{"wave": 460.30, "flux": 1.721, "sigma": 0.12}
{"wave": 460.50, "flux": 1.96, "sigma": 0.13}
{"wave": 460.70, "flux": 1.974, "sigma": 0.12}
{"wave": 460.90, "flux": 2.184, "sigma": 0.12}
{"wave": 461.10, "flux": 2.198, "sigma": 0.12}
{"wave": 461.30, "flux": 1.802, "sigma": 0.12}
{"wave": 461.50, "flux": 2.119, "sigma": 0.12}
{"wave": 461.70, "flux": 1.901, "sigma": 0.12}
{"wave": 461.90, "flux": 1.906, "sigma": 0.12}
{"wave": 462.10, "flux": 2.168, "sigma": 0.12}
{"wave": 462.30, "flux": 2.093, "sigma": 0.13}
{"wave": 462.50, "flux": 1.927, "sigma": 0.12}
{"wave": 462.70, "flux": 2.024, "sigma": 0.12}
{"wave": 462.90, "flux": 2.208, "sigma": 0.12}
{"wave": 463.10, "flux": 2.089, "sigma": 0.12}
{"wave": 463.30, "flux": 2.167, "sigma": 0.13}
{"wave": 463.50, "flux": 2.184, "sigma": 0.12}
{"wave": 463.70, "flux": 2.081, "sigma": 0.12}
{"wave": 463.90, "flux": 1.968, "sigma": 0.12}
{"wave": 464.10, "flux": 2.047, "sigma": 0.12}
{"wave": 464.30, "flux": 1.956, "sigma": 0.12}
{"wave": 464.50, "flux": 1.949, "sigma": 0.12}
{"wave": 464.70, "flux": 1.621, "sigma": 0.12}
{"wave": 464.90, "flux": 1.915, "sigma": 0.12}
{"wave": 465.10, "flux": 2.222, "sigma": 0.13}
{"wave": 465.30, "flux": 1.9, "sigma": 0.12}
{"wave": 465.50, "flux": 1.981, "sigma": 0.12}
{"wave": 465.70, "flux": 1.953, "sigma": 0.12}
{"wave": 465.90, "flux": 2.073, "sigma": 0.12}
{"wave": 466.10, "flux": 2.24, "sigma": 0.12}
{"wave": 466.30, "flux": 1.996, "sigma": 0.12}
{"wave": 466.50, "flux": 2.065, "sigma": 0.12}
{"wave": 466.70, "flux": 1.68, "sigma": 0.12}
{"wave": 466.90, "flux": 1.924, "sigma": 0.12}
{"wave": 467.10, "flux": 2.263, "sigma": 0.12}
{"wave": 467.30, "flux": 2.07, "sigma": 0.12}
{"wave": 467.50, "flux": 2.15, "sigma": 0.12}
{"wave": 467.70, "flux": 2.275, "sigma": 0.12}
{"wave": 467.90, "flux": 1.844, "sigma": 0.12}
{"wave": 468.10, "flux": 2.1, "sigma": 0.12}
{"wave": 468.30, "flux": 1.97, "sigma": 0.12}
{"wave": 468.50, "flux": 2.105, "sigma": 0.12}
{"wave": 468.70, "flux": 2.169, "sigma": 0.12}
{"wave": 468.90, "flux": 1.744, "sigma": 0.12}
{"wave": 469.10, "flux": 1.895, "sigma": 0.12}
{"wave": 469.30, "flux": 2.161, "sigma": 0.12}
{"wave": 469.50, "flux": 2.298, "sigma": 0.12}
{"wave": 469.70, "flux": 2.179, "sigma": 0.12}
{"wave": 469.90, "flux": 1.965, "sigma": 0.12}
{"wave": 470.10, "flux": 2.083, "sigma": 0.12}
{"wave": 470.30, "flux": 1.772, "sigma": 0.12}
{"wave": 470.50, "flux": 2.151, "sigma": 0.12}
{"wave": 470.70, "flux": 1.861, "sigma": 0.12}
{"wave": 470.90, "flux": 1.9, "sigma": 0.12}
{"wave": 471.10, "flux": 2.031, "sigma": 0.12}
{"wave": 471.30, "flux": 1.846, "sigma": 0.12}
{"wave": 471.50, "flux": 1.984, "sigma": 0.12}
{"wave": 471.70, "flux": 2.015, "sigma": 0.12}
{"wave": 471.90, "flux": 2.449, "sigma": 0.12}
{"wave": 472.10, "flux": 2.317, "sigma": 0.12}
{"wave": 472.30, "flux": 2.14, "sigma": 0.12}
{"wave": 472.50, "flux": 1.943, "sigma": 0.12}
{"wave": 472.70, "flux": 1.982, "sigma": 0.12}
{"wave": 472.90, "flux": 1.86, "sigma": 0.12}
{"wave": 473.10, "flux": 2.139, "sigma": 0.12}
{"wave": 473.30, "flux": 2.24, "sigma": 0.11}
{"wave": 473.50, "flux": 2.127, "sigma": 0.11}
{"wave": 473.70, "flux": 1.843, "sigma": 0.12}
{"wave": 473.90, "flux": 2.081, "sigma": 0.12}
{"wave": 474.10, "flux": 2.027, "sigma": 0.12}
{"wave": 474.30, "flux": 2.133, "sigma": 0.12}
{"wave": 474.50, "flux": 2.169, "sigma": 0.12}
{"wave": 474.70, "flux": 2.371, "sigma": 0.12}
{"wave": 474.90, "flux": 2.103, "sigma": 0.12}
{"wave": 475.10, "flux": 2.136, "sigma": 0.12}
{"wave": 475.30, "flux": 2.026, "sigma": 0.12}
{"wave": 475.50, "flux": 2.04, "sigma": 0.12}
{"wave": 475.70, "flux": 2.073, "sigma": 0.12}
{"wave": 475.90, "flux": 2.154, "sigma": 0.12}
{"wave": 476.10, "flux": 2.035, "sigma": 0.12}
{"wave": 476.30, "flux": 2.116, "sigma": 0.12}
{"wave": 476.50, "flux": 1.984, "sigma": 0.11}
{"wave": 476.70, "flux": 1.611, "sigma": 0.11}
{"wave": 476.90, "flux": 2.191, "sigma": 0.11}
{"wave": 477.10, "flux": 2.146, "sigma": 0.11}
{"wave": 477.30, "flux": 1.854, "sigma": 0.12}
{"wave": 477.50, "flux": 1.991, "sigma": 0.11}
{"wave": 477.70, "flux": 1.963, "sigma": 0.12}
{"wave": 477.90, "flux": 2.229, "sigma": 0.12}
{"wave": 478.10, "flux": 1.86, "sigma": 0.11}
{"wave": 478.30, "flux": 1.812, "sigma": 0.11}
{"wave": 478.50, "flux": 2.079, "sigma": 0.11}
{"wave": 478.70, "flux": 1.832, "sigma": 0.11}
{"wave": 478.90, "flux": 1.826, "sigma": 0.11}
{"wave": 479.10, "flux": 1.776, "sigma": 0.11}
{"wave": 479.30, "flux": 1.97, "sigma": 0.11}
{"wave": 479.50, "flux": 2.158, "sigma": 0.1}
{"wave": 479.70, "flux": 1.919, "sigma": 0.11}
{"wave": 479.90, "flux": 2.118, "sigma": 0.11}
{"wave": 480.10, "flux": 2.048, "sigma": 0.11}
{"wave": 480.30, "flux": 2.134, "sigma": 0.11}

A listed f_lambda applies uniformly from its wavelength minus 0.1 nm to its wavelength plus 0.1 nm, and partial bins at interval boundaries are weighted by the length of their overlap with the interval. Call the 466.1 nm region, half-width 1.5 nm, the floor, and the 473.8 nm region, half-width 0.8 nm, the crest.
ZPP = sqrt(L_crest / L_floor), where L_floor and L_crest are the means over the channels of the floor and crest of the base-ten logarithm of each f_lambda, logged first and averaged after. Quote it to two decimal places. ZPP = 1.03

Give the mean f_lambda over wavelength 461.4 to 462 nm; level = 1.98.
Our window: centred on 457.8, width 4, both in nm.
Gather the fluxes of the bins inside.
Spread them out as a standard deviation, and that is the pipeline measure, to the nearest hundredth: 0.16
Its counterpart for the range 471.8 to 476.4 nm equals 0.14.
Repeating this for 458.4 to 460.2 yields 0.12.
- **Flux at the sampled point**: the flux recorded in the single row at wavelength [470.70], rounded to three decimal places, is 1.861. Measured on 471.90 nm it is 2.449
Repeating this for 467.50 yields 2.150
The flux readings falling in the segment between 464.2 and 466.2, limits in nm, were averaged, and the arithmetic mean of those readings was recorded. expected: 1.98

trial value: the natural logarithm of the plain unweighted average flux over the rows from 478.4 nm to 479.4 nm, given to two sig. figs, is 0.64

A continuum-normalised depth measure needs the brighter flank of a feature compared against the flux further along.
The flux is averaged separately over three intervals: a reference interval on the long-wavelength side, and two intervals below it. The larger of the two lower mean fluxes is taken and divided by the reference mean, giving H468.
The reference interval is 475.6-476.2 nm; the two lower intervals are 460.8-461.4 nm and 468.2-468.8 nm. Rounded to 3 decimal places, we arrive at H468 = 0.997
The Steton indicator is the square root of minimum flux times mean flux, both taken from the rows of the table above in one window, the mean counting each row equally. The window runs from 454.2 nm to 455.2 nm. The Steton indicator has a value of 1.89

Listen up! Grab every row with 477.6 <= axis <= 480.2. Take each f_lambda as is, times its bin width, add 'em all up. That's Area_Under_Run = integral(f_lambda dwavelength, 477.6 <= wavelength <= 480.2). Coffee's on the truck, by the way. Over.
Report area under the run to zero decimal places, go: 5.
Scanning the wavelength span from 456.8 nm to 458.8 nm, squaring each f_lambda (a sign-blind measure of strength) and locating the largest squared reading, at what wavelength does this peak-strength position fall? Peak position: 457.50 nm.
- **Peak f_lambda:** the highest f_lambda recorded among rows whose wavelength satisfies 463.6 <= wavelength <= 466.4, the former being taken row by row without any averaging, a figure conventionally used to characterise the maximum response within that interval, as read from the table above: 2.24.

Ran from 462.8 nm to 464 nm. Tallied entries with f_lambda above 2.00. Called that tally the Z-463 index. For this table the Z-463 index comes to 5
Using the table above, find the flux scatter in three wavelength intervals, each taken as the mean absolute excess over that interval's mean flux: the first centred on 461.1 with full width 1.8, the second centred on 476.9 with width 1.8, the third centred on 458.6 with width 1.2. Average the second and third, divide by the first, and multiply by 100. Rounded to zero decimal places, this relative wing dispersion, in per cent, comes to 100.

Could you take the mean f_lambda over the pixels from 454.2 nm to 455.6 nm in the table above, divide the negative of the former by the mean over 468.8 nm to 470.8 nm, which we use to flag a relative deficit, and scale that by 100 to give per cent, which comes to -99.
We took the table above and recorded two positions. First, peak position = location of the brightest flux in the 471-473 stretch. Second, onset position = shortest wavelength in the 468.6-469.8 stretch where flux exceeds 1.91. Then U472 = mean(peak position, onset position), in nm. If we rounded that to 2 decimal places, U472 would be 470.30 nm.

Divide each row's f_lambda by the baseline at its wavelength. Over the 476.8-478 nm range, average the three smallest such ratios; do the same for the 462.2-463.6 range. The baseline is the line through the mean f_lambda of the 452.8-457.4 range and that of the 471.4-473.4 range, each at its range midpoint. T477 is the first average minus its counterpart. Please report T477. -0.11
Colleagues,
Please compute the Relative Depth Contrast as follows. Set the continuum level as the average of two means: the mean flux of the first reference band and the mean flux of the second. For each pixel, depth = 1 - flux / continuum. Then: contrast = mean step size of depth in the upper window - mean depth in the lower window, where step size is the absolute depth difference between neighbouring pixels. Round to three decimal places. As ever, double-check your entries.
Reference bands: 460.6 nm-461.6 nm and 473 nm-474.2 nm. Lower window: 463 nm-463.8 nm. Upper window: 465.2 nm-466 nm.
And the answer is 0.068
